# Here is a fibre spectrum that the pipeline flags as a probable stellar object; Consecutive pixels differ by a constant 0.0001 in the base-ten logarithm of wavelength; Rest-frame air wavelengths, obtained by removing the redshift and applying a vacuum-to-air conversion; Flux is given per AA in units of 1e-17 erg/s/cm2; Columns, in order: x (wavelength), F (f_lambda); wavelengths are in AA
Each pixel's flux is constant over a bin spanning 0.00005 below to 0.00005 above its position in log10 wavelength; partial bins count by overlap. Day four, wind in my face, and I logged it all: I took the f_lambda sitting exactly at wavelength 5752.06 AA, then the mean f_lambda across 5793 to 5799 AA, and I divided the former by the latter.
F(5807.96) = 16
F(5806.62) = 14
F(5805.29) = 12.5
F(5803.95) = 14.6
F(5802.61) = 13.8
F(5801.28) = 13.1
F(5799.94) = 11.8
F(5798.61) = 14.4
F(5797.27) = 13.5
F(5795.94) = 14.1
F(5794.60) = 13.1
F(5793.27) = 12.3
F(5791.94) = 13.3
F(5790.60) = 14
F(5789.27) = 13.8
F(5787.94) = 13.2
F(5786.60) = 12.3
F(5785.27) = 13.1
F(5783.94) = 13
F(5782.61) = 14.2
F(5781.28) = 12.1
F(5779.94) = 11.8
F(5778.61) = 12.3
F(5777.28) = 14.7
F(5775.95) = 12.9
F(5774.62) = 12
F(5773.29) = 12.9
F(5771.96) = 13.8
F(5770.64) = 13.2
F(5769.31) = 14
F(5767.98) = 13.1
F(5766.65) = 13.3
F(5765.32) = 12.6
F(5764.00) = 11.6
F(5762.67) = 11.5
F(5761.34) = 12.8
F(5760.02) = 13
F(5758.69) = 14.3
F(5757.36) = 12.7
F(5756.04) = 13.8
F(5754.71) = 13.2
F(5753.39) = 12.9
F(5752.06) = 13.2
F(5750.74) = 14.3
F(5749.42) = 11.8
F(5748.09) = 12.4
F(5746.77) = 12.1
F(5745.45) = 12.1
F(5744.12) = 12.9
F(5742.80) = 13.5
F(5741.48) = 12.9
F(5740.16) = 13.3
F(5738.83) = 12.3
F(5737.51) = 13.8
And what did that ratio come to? 0.98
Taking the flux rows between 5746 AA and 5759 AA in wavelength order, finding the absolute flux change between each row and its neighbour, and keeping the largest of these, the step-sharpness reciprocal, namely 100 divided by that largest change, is 40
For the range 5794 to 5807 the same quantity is 38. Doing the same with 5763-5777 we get 100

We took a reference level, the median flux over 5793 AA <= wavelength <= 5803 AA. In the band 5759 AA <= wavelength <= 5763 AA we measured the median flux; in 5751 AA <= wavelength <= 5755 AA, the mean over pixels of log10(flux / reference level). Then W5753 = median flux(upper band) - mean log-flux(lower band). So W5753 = 12.8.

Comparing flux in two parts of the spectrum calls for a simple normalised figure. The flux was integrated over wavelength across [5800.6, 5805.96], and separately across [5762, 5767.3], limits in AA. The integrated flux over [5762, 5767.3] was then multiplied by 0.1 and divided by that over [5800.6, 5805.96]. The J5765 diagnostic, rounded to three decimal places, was 0.090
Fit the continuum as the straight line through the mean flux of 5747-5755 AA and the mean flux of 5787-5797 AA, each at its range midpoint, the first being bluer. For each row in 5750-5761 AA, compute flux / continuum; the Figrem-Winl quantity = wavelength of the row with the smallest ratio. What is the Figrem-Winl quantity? 5757.36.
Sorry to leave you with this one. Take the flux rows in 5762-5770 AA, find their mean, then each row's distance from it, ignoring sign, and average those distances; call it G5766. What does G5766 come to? 0.78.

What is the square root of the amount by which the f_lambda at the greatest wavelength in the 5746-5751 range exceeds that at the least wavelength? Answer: 1.5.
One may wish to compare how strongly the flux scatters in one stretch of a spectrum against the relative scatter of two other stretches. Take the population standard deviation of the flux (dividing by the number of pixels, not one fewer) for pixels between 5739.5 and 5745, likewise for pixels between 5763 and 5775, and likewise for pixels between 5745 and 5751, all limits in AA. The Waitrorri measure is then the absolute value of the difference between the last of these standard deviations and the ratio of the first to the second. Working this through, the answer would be 0.55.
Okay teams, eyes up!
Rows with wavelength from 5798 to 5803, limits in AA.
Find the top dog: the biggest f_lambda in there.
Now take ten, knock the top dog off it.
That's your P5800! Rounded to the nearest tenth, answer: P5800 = -4.4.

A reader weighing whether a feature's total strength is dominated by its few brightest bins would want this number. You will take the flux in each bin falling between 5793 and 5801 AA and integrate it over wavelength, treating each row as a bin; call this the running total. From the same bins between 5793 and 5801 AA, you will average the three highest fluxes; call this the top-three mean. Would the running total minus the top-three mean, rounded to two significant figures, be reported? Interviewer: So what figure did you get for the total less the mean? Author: 92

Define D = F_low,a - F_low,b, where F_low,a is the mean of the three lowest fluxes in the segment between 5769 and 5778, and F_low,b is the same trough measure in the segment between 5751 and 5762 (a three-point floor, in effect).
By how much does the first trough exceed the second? -0.2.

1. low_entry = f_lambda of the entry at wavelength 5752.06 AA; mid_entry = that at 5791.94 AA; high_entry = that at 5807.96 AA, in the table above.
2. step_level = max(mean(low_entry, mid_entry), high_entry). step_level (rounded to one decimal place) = 16.0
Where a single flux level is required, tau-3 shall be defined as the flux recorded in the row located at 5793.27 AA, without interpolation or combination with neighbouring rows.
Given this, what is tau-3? 12.3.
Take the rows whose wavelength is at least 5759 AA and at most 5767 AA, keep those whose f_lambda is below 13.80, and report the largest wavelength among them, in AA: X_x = 5766.65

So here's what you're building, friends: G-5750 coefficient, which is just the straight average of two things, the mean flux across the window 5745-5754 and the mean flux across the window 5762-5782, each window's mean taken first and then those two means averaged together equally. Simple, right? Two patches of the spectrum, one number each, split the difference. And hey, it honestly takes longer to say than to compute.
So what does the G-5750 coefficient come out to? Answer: 12.7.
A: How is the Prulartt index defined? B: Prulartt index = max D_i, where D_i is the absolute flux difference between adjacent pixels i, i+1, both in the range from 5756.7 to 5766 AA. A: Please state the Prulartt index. 1.60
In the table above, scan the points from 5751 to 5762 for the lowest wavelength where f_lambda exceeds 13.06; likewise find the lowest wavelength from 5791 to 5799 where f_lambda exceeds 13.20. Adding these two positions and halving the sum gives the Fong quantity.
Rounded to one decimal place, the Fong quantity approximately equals 5772.0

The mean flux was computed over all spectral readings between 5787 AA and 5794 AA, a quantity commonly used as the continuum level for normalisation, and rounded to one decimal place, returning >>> 13.3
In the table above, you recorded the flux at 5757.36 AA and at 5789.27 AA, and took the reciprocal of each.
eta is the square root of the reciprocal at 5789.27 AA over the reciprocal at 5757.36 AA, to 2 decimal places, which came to 0.96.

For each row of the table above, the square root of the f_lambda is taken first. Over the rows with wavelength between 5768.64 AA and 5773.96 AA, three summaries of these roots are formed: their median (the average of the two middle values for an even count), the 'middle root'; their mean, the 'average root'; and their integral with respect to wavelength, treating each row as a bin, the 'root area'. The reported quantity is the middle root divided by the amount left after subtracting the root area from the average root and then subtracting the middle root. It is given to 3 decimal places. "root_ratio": -0.188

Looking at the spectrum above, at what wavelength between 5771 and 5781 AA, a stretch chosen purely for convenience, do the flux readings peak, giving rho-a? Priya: 5777.28 AA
